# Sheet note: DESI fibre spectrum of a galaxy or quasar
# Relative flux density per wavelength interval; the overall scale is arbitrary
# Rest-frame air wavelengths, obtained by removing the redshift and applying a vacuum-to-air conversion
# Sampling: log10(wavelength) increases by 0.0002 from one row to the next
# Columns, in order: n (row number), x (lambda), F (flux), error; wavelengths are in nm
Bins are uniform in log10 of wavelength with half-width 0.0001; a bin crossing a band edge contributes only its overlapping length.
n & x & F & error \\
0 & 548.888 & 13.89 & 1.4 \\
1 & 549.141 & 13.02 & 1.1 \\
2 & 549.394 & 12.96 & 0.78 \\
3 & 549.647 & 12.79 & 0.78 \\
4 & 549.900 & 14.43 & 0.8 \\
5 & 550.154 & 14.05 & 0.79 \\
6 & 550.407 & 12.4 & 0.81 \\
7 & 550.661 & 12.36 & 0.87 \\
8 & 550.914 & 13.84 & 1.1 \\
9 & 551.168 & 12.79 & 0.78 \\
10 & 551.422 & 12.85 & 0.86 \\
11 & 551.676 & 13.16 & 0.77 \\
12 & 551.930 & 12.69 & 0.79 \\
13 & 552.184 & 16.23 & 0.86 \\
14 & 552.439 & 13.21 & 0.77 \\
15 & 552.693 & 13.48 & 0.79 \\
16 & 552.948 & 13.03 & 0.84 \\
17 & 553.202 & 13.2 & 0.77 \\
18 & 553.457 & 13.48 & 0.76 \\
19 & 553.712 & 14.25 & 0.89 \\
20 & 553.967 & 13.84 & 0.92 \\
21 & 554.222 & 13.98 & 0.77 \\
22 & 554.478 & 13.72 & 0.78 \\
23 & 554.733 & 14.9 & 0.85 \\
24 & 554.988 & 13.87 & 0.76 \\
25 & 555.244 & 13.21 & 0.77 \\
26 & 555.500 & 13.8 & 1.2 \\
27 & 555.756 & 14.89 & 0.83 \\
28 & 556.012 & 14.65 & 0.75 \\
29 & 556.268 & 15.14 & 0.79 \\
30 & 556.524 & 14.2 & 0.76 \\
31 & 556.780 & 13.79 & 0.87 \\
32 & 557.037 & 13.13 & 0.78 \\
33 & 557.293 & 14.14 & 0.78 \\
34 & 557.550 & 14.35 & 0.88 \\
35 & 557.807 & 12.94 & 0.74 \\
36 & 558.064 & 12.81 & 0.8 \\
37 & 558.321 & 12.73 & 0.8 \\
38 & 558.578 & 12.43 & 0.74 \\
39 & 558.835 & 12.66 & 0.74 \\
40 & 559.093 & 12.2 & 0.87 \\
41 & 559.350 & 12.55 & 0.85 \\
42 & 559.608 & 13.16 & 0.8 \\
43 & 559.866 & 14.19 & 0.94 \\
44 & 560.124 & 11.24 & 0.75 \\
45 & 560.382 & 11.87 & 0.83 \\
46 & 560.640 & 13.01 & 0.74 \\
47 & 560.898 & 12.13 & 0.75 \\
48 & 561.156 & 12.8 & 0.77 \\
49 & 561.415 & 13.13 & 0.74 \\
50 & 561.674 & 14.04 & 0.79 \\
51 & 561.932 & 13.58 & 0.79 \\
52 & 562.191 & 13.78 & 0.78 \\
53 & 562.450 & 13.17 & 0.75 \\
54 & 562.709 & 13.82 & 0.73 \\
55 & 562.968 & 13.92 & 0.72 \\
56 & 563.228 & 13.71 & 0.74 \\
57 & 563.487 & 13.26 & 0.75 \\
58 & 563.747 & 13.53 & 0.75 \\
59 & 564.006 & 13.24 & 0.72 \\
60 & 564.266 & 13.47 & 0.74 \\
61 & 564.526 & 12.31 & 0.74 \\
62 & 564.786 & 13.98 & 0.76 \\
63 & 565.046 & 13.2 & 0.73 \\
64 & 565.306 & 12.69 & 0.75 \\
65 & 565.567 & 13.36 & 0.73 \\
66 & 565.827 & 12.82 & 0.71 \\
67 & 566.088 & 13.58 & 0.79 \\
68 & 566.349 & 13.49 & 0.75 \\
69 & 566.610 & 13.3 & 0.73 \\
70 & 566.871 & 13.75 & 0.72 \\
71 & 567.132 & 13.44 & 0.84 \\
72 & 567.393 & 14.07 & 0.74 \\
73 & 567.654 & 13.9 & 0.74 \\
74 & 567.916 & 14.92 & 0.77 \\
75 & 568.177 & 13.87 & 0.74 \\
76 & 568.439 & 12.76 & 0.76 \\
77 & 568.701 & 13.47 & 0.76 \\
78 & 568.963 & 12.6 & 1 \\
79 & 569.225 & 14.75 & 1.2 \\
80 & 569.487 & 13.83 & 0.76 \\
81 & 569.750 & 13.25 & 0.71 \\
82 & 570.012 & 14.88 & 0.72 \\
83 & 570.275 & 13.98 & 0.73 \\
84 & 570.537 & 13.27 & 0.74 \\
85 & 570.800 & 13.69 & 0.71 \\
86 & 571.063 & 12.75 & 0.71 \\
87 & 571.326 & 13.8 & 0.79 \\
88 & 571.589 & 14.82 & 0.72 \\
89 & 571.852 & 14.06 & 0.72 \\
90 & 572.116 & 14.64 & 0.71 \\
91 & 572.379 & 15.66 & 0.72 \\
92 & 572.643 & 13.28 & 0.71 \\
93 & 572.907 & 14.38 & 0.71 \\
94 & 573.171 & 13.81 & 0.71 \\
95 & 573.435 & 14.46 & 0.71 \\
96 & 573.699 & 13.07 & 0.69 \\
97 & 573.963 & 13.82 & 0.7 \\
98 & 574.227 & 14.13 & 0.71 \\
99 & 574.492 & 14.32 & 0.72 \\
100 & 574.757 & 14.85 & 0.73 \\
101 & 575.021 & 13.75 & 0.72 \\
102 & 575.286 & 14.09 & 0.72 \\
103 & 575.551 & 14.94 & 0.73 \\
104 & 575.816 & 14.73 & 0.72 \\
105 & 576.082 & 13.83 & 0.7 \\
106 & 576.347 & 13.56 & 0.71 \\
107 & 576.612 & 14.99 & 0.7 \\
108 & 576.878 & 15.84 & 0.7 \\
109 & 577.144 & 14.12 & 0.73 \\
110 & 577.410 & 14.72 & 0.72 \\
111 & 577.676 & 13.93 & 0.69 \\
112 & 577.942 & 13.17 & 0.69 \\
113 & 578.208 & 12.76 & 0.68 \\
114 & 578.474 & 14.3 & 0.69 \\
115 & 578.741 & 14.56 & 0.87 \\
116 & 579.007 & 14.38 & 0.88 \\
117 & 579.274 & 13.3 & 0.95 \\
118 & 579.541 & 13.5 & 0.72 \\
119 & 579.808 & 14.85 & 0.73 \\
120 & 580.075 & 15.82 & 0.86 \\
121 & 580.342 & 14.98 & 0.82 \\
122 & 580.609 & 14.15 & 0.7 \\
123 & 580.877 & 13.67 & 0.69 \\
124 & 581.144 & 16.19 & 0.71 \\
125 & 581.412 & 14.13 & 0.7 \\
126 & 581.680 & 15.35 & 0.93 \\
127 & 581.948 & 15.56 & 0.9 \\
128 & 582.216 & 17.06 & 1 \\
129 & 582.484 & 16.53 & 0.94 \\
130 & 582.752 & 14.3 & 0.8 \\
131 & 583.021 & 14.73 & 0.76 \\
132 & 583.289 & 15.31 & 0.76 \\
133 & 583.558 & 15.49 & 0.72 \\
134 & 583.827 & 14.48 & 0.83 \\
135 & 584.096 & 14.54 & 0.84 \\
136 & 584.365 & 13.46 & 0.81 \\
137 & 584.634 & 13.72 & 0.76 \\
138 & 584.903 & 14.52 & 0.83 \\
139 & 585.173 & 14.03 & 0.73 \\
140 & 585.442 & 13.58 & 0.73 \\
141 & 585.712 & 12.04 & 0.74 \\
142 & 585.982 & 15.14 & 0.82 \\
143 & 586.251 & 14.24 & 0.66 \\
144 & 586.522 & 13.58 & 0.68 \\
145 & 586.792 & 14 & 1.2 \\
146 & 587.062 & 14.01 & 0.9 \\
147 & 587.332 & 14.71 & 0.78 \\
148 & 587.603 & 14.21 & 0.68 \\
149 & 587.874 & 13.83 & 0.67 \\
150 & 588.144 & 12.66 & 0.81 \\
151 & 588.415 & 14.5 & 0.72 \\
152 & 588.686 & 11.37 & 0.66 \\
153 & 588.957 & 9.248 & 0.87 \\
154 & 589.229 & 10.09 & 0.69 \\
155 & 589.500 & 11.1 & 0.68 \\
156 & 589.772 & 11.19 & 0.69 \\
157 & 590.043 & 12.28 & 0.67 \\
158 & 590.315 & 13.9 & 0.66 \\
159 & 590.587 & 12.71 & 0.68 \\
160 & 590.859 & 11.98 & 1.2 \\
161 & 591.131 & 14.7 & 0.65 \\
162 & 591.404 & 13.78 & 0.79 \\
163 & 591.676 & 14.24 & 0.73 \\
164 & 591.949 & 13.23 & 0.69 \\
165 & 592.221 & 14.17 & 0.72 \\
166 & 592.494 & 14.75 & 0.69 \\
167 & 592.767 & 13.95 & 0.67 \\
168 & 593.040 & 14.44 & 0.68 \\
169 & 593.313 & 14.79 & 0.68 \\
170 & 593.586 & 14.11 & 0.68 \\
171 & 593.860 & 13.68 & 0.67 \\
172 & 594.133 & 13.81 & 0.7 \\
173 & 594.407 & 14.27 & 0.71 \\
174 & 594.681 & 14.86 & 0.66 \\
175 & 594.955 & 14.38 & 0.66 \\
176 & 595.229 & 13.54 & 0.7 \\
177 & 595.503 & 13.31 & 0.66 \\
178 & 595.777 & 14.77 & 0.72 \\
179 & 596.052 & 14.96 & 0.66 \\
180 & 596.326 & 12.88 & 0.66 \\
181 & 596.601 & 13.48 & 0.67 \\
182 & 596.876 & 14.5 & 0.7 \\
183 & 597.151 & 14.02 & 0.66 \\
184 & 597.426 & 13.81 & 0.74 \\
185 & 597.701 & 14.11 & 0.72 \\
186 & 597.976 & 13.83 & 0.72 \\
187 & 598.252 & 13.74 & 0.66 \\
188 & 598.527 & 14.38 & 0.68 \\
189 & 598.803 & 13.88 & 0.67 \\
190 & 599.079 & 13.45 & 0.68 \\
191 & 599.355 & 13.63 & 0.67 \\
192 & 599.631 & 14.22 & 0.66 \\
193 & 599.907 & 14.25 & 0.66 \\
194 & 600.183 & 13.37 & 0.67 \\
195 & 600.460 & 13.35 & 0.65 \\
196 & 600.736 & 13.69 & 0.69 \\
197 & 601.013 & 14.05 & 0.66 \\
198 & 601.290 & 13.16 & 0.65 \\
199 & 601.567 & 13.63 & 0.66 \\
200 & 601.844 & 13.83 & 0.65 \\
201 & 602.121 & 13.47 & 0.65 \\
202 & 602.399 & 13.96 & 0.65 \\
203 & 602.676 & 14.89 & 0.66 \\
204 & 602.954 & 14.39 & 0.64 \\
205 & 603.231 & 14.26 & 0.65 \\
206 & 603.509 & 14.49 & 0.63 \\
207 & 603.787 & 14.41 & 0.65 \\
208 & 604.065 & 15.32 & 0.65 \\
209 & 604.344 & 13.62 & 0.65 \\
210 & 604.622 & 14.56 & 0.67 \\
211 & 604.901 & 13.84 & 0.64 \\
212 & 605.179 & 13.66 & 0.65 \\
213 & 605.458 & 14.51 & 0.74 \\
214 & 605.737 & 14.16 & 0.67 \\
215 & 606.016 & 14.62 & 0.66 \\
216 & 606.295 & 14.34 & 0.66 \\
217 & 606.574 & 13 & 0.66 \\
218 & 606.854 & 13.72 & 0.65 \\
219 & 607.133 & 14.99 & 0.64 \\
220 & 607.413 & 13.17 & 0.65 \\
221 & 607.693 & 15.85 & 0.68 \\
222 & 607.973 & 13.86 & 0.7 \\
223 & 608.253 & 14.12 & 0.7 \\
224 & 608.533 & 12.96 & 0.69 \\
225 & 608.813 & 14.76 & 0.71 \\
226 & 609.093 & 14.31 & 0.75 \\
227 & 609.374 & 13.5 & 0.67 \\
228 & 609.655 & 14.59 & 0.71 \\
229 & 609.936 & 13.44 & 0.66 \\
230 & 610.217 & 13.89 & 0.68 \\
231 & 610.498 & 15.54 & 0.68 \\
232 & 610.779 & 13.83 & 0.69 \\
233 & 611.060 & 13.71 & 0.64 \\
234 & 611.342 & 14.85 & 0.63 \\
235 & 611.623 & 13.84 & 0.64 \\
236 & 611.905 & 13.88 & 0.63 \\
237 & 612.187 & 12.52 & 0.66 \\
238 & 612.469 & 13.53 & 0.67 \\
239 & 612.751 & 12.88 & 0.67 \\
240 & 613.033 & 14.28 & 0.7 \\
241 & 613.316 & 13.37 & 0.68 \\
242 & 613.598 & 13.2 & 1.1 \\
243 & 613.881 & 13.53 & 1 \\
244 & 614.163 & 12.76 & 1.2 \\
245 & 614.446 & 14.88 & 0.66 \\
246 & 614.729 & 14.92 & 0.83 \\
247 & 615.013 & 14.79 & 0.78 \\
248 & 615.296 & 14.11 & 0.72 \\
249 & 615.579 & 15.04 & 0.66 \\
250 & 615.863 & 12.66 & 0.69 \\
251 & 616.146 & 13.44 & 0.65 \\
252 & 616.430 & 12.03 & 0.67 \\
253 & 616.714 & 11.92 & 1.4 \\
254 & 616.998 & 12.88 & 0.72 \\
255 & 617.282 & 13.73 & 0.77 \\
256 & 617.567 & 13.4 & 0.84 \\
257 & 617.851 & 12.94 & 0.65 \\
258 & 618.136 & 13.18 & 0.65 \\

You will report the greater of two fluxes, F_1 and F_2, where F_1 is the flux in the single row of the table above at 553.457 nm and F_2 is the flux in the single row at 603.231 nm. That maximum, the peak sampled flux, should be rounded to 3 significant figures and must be 14.3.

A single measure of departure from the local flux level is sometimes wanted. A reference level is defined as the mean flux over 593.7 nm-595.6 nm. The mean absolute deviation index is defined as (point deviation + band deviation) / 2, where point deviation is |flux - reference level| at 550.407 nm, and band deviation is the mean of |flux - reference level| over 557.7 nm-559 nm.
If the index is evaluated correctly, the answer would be 1.4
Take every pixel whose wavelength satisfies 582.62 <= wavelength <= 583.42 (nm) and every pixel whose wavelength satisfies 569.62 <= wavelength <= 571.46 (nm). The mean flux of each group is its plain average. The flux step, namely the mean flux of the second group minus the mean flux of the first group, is -1.1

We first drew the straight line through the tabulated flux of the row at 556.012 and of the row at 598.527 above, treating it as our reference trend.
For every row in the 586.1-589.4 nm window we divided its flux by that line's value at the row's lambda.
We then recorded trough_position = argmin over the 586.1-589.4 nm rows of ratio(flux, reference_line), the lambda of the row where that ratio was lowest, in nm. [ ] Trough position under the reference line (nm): 588.957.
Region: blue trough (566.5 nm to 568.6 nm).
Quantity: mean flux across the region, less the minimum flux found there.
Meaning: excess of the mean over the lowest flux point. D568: 0.99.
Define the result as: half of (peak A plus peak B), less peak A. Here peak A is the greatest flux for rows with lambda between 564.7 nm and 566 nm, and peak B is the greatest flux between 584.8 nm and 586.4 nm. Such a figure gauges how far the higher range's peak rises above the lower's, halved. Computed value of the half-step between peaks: 0.58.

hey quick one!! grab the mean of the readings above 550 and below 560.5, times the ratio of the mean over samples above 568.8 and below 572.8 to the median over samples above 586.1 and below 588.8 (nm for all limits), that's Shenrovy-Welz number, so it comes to 13.40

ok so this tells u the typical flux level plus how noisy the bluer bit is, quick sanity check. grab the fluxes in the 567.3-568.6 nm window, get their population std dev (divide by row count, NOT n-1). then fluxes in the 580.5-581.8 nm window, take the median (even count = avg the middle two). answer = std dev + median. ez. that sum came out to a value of 14.8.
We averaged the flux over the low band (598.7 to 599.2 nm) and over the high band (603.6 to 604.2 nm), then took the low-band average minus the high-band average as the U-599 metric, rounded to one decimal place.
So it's -1.2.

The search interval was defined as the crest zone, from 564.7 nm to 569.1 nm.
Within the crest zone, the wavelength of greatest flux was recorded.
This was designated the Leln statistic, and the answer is 567.916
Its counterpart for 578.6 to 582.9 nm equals 582.216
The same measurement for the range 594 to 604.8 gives 604.065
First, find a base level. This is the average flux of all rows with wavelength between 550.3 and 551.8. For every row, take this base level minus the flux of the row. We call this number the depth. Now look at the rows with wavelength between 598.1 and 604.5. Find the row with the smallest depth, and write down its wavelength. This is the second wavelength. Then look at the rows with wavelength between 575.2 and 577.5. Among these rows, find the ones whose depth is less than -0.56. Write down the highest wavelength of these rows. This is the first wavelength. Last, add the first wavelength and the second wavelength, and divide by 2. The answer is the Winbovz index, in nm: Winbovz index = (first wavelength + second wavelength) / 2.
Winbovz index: 590.74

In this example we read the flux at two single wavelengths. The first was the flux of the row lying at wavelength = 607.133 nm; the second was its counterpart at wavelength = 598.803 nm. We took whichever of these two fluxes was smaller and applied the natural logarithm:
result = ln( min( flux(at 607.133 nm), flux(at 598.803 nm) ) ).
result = 2.63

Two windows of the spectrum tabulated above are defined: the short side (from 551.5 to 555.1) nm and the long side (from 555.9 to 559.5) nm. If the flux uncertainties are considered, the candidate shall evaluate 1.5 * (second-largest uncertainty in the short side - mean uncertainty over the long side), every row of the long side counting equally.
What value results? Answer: 0.14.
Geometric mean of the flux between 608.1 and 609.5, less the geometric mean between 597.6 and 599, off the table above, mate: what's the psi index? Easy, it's -0.1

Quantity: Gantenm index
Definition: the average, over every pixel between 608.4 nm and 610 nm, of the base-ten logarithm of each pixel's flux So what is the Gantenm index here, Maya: 1.14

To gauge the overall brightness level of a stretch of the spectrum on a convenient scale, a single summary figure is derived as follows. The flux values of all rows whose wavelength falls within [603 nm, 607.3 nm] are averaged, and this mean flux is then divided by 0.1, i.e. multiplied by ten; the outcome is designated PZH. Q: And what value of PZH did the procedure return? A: 142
